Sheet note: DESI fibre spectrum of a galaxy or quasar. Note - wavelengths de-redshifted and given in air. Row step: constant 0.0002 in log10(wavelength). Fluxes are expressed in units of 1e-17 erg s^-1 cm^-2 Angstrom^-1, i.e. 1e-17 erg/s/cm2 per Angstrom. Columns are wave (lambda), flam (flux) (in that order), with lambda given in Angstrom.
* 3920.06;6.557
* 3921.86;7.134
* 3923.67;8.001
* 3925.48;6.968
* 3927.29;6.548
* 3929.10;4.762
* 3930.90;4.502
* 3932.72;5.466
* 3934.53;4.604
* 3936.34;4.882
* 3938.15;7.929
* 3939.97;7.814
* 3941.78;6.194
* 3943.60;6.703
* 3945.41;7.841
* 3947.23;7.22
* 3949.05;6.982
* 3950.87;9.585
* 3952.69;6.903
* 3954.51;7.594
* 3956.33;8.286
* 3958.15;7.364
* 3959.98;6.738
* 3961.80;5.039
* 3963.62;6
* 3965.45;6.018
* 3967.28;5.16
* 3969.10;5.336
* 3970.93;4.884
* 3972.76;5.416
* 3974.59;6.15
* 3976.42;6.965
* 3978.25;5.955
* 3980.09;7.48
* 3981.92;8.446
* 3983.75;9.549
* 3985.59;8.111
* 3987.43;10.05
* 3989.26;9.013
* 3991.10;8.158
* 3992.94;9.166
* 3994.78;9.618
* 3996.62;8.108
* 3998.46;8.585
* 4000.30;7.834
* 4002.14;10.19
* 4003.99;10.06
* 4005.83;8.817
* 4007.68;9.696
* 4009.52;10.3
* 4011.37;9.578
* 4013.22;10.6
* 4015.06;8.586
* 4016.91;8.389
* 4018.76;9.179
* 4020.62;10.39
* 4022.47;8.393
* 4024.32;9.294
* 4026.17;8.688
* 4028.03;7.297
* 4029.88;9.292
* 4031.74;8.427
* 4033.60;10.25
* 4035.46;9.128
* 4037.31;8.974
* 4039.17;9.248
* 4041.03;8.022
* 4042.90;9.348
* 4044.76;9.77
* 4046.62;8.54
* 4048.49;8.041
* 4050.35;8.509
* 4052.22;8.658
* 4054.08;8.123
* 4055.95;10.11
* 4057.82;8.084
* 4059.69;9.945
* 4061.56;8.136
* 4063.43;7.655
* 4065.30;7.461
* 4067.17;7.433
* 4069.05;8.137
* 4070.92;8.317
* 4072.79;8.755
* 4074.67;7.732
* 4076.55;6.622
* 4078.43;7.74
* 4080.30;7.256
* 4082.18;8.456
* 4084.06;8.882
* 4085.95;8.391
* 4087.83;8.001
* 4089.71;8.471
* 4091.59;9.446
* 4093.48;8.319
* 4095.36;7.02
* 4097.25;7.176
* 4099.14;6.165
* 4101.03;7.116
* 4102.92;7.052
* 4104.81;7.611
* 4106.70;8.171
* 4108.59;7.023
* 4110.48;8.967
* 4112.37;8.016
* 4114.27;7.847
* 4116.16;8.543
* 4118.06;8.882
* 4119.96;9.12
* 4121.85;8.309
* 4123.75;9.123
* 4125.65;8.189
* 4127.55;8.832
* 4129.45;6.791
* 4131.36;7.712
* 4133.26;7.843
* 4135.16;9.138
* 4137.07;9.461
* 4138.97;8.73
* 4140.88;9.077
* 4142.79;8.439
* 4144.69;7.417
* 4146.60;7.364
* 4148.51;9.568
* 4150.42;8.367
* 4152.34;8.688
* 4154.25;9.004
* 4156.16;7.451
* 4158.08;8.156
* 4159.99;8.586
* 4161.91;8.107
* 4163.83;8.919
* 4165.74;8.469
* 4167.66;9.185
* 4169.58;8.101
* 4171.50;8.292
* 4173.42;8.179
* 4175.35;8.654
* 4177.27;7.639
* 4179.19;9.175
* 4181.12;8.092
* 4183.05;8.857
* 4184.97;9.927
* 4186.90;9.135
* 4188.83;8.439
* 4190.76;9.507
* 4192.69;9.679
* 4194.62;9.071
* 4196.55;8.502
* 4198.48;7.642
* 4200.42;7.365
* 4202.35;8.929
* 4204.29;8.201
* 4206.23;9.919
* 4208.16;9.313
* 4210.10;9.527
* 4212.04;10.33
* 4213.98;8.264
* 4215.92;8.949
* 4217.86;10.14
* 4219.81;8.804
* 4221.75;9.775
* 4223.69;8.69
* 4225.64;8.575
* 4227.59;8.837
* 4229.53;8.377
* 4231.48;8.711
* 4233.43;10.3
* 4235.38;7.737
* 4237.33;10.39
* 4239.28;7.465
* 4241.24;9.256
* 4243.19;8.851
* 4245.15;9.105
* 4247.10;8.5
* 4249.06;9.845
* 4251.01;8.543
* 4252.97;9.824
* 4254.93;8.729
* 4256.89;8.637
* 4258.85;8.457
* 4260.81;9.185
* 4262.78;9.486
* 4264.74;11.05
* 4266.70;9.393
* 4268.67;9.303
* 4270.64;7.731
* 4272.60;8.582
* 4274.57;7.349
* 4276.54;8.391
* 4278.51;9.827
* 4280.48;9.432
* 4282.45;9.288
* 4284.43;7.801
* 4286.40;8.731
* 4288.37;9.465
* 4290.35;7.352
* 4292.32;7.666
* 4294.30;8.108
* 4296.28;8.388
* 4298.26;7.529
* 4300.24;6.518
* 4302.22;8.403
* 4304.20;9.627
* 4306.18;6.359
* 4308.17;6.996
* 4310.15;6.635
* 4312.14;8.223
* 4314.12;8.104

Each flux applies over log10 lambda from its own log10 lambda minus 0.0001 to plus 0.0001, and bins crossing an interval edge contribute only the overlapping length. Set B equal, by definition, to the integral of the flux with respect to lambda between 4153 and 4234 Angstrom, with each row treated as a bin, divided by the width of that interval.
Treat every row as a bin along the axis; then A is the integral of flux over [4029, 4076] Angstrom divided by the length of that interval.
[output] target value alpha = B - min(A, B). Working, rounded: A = 8.6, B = 8.80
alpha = 0.2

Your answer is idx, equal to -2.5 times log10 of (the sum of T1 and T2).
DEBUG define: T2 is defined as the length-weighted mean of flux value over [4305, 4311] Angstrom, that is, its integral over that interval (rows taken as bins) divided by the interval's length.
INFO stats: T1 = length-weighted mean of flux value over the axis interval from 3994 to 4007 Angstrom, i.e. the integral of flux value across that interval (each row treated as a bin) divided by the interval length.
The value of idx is -3.00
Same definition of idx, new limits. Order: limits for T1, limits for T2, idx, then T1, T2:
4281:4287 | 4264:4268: -3.18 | 8.66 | 10.1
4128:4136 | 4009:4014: -3.14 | 7.91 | 10.1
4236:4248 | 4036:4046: -3.14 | 8.89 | 9.1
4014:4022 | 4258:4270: -3.17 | 9.12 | 9.4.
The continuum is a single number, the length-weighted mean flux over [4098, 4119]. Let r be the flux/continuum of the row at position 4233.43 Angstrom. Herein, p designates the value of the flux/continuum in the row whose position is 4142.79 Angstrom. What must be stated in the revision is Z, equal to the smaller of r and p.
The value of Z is 1.09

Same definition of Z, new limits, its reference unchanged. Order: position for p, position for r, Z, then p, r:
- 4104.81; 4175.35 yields 0.98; 0.98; 1.12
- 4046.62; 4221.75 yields 1.10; 1.10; 1.26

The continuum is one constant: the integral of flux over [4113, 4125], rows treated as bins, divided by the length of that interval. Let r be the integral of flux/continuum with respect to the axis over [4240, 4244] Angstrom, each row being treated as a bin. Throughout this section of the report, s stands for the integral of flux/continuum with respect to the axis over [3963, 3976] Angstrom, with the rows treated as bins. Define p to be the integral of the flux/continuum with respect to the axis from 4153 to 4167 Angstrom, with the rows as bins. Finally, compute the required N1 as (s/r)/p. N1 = 0.149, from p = 13.7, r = 4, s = 8.5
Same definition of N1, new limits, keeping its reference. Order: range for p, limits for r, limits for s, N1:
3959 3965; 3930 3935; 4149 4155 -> 0.519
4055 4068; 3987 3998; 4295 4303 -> 0.049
